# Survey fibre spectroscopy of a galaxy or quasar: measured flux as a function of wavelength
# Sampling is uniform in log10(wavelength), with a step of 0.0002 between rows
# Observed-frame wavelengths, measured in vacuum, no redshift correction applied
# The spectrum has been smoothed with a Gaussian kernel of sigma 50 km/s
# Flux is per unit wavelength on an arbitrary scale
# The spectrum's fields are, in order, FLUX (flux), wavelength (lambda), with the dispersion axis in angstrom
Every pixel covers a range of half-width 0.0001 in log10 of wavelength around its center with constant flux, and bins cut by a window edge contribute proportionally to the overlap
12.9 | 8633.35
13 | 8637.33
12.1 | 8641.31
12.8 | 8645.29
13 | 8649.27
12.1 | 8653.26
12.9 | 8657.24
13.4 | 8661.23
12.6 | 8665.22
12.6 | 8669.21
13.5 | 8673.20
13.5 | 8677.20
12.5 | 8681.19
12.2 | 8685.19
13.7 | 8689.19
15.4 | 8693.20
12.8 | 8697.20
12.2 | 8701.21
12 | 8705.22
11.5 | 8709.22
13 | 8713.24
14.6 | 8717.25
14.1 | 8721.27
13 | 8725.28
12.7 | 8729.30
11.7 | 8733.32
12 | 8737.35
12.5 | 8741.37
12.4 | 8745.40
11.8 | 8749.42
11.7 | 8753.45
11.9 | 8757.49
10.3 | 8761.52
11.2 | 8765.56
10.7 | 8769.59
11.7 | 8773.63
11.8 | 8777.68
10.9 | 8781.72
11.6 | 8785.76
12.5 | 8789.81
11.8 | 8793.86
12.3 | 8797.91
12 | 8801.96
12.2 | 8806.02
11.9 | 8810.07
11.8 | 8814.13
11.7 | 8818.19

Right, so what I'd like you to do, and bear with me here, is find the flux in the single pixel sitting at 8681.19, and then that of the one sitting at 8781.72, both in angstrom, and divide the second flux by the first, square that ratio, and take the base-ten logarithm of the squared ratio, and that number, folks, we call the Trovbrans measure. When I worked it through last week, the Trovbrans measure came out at -0.12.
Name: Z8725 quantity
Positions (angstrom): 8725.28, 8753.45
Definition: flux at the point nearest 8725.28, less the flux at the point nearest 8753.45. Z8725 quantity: 1.3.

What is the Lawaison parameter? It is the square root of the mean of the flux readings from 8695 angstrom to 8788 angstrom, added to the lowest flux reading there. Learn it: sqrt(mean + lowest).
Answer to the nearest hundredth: 4.73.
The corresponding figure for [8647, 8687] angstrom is 4.99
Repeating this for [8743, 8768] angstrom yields 4.67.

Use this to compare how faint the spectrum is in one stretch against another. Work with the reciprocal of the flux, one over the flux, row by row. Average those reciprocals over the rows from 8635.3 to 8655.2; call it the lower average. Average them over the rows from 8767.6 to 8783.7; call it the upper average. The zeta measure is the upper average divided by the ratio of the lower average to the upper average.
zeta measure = 0.099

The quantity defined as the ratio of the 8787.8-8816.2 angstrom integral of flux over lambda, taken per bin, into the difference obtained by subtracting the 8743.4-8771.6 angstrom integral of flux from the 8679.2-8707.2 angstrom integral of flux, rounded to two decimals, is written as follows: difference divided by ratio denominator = 0.12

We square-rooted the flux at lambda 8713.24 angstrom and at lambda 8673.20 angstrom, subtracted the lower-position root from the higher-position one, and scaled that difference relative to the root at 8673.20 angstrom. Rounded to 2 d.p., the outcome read -0.02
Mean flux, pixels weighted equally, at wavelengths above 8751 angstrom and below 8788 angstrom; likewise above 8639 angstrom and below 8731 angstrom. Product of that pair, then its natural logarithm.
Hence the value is 4.99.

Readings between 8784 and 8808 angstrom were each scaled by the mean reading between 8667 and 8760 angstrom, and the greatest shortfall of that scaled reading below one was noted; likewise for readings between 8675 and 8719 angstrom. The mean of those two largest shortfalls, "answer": 0.09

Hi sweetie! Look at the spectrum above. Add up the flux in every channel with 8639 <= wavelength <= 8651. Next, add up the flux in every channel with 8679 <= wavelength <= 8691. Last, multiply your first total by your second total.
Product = 1455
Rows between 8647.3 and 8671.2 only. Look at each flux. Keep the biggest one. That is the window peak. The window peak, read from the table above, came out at 13.4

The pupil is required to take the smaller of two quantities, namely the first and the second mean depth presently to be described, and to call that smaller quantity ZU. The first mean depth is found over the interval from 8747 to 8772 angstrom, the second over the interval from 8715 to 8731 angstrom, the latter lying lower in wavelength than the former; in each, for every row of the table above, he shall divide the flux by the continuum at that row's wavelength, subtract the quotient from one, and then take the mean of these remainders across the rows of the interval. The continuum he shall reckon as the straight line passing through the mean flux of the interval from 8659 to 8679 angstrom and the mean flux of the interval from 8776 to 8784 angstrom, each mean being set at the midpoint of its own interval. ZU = -0.11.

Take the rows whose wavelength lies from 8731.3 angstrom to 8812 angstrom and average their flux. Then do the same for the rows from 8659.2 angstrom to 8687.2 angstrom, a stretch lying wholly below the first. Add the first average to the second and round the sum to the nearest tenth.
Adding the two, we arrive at 24.6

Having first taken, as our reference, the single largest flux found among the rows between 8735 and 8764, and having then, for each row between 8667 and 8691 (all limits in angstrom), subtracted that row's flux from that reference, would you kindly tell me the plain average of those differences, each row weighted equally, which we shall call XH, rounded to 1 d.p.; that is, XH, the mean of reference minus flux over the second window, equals -0.5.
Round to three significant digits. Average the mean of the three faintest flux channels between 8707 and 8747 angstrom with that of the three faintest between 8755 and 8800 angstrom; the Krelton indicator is 11.2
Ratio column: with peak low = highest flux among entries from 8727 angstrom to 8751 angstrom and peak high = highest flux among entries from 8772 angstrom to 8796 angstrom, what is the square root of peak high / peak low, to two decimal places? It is 0.99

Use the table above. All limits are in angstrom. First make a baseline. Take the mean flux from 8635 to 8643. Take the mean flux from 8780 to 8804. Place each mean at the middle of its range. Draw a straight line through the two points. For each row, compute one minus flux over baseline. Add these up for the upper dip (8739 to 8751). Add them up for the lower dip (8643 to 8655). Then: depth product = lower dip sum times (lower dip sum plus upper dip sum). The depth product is 0.002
